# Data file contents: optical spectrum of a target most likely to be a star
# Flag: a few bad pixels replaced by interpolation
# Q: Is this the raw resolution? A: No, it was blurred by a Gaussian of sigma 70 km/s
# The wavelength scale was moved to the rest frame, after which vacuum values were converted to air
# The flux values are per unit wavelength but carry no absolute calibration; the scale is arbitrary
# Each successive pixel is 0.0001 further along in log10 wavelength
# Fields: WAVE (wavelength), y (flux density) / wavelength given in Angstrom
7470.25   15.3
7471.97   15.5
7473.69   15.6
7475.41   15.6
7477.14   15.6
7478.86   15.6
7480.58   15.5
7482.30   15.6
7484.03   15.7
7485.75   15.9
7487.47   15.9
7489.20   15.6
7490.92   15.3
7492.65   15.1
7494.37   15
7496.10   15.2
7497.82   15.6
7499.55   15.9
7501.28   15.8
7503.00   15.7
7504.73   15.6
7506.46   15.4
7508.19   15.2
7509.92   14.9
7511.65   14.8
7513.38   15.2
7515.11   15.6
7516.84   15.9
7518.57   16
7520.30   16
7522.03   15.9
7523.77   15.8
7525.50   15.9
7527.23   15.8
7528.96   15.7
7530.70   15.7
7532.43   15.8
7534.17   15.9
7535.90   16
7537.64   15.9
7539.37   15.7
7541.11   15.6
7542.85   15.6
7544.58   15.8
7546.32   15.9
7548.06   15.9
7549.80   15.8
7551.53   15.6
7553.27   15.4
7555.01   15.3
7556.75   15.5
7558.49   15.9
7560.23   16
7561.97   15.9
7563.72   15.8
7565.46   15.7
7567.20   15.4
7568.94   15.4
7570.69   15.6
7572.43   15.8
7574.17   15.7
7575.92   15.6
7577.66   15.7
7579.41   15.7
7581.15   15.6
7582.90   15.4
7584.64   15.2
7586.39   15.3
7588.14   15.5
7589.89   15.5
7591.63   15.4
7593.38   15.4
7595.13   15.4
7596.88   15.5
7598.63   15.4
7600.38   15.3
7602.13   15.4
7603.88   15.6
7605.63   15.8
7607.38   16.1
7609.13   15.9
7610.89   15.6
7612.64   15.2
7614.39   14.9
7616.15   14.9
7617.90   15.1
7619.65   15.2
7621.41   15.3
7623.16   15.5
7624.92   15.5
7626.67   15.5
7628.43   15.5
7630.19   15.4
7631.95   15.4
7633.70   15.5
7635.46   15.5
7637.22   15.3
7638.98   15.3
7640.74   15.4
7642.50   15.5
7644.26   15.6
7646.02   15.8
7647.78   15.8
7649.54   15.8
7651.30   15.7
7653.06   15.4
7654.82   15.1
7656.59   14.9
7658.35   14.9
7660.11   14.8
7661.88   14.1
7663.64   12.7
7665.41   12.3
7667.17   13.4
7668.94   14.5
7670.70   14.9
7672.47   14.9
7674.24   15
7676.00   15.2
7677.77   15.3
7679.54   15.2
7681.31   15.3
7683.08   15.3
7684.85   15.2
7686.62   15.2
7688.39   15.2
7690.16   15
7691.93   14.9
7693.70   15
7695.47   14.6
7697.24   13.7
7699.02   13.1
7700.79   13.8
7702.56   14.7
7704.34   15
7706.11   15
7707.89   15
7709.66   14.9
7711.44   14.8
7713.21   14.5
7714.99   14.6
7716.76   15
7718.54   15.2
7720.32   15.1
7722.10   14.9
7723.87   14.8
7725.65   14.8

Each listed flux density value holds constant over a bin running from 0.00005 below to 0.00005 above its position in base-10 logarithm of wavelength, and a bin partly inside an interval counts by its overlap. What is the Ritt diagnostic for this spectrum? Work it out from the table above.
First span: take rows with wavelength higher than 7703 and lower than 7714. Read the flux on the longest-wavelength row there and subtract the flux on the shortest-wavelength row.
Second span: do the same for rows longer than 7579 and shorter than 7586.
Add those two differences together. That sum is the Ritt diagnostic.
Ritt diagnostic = -1.0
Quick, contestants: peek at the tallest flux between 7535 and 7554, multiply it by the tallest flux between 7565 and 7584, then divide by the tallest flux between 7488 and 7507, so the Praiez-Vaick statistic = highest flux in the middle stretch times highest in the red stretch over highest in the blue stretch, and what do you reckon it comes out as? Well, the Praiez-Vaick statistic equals 15.9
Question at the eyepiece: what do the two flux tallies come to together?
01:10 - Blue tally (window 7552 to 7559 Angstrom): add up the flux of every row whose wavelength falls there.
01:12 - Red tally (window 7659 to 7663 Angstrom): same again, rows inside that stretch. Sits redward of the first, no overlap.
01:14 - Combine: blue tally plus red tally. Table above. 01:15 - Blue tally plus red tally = 91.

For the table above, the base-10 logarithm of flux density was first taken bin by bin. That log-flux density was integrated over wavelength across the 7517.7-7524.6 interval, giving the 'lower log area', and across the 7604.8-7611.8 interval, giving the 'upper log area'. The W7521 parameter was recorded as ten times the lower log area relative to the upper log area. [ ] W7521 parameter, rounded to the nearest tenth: 9.9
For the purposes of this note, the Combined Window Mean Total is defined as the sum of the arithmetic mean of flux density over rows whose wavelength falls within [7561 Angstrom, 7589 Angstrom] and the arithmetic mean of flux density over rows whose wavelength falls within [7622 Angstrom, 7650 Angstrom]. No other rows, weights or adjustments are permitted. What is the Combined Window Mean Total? 31.1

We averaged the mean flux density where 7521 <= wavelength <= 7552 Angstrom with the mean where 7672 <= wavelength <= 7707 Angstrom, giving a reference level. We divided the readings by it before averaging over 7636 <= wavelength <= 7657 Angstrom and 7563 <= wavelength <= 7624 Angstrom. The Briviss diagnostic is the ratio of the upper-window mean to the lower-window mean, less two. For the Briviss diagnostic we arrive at -1.00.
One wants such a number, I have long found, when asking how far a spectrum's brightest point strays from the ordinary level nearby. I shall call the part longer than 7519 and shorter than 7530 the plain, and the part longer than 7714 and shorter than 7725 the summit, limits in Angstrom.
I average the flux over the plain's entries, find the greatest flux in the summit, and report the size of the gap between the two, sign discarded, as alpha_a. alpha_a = 0.65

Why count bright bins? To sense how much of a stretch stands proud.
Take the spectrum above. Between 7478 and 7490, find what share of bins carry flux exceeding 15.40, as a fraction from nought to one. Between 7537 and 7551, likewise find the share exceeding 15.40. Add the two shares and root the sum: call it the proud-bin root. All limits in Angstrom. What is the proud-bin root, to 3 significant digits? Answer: 1.41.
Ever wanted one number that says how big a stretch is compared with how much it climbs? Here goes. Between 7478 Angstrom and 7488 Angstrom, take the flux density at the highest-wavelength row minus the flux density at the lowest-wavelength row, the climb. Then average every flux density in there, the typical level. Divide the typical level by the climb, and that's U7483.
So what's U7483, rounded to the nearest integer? 52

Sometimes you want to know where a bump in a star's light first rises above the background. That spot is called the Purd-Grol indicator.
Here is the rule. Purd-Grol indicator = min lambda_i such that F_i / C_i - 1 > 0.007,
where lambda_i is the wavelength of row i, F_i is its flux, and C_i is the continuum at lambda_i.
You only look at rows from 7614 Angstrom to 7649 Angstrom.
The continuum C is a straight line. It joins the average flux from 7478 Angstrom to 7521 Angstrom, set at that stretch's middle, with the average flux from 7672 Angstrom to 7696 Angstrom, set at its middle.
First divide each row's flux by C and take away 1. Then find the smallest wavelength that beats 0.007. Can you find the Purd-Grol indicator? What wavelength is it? 7623.16 Angstrom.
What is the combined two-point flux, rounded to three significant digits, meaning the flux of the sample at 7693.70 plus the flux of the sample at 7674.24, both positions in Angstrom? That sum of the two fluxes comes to 30.0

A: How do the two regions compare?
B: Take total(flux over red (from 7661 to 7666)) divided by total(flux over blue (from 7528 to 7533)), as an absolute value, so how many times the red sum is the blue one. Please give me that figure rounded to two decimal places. 0.83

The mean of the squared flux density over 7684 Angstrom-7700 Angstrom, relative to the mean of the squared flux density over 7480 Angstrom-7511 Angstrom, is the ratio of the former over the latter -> 0.896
